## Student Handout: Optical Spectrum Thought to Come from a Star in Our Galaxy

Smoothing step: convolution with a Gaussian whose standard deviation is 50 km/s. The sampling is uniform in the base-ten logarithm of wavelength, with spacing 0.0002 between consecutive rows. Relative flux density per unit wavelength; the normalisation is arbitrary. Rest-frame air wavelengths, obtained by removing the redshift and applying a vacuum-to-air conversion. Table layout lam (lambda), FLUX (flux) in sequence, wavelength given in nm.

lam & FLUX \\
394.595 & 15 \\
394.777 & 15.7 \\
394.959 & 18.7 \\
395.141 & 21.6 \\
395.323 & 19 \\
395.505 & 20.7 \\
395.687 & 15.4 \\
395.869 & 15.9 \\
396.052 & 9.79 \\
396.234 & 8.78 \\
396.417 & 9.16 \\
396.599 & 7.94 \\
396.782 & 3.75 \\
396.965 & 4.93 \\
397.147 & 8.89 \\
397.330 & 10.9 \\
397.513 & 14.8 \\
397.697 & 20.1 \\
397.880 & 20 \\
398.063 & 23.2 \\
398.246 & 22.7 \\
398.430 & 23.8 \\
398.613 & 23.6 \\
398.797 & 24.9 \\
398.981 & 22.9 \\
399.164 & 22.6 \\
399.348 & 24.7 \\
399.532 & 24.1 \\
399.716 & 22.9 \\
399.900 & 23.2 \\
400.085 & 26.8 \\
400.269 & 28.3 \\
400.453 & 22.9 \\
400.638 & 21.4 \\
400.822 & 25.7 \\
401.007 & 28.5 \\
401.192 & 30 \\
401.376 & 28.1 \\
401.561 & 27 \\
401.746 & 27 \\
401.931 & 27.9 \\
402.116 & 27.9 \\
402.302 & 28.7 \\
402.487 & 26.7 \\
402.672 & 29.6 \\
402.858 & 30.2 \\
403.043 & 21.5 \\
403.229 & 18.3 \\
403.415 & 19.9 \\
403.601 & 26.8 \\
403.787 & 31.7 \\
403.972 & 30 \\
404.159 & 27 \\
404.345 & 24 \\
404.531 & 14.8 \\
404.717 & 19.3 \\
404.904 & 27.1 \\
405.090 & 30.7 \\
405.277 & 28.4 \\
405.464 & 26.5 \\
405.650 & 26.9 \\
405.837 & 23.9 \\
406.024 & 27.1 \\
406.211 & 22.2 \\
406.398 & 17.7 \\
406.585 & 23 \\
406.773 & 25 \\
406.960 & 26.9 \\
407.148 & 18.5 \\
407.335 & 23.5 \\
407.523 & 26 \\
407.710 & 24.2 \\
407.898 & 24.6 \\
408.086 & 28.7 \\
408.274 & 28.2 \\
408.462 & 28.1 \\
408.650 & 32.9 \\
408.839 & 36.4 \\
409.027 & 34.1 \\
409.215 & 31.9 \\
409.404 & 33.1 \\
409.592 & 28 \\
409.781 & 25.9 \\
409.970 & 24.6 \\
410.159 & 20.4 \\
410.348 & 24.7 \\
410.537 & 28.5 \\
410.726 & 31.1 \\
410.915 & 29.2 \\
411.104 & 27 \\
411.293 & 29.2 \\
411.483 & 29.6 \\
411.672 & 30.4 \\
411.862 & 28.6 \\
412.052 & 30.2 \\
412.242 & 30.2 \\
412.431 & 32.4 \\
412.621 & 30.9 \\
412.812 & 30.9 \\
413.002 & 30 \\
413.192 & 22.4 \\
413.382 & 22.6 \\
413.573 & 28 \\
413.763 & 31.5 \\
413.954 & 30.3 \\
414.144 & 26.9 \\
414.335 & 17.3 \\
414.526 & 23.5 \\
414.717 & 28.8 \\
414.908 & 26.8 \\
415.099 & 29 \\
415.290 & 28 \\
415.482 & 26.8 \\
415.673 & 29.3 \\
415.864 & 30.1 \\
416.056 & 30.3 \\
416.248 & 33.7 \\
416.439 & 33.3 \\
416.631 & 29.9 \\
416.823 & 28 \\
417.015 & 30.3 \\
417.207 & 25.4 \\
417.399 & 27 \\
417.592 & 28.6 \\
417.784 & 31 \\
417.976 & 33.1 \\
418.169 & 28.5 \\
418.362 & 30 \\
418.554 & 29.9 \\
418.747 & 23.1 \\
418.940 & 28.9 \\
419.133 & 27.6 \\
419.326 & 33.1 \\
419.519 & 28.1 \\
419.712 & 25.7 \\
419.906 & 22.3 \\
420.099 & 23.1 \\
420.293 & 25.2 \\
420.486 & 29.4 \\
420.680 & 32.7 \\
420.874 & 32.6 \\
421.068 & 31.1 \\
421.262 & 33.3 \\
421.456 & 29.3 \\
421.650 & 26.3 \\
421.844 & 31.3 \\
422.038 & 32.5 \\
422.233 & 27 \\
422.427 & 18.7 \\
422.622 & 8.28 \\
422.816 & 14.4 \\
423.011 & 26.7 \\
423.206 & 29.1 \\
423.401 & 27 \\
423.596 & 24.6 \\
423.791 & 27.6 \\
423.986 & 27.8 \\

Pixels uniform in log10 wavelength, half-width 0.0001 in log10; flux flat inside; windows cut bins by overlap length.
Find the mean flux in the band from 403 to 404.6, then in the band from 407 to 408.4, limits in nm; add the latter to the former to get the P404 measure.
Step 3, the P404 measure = 49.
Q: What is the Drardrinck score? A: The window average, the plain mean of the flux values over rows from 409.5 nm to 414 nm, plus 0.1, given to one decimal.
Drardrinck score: 28.3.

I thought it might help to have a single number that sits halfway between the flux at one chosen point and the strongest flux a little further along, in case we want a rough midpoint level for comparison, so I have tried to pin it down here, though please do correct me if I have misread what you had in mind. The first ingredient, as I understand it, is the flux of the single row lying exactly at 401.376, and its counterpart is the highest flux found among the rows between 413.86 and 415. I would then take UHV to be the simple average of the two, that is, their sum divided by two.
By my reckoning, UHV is 29.2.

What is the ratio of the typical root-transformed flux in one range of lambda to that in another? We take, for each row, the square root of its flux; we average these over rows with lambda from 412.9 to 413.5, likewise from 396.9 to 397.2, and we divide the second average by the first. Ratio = 0.52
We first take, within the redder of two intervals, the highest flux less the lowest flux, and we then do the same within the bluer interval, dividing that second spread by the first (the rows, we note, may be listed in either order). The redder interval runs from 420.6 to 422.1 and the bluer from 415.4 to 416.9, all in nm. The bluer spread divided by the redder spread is 0.99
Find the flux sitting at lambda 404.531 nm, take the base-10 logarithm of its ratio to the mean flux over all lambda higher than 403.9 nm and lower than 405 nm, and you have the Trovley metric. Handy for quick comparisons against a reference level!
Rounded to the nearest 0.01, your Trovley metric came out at -0.20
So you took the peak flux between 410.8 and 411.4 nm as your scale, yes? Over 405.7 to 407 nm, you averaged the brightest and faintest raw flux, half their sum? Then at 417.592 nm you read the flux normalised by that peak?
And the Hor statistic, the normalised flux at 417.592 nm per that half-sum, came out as 0.044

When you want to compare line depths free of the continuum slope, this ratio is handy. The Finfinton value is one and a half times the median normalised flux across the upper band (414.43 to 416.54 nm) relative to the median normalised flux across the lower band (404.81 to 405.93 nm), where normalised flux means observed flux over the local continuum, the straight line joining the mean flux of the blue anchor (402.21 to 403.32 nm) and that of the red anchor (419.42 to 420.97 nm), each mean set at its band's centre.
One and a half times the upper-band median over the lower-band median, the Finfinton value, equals 1.56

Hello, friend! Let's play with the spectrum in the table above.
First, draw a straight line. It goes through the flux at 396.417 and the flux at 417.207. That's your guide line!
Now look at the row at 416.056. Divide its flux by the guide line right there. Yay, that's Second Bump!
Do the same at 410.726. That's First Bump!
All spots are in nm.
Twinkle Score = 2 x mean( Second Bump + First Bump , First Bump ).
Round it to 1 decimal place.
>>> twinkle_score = 4.3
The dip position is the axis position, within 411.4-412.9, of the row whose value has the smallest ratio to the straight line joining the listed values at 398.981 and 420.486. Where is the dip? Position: 411.862 nm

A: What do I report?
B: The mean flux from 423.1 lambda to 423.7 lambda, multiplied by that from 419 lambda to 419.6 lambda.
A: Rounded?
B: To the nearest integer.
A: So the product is 796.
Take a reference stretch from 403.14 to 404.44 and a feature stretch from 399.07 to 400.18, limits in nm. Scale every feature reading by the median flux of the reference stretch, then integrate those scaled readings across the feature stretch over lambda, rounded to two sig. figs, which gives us 1.0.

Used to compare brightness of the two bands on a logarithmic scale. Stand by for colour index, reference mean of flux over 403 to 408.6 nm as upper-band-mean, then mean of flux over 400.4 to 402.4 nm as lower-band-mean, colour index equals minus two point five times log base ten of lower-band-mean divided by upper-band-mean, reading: -0.1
